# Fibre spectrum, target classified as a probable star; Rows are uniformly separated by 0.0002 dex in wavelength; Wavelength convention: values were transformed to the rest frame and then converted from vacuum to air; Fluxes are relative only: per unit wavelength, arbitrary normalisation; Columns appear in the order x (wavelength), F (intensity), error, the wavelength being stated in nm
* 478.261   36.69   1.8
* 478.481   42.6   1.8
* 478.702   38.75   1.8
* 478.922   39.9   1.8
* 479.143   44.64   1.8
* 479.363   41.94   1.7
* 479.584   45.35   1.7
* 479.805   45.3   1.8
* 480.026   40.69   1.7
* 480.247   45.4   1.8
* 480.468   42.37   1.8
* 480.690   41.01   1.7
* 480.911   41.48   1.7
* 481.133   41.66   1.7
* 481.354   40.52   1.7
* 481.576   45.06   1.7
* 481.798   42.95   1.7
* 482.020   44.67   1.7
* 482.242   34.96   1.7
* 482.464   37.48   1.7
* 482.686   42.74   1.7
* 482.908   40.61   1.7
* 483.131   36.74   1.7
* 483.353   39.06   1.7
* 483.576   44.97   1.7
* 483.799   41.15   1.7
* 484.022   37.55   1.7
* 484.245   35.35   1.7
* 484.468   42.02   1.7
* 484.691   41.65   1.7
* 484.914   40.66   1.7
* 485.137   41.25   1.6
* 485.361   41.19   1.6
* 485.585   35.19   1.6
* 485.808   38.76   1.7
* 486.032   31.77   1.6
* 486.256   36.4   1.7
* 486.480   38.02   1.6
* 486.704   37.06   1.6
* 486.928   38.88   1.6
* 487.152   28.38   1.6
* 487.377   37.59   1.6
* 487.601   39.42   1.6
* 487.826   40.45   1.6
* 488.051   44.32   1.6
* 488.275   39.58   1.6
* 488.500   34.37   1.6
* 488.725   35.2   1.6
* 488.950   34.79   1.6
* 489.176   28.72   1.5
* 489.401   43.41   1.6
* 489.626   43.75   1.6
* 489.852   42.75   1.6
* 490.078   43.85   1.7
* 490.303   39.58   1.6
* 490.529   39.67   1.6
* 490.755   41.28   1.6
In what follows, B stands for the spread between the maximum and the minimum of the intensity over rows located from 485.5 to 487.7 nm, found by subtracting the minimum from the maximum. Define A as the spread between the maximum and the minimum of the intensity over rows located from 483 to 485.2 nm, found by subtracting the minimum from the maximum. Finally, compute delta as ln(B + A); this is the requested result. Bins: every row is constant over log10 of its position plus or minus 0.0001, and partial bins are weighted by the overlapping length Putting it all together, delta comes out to 3.03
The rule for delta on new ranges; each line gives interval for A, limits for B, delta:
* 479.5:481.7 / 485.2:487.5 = 2.87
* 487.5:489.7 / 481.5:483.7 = 3.25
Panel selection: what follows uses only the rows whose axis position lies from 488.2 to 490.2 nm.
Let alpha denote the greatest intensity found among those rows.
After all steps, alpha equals 43.85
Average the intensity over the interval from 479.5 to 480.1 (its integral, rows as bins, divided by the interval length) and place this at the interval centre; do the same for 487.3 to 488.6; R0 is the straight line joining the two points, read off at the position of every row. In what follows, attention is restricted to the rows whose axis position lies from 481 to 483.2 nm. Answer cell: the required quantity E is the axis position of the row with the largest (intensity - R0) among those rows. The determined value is 481.576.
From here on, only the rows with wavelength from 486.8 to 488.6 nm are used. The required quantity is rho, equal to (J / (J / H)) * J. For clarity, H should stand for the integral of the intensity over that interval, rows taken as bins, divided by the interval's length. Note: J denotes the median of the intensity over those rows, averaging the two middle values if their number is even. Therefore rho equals 1484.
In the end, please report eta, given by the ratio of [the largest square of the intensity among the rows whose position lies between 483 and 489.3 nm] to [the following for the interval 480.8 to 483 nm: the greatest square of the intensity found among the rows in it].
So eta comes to 1.00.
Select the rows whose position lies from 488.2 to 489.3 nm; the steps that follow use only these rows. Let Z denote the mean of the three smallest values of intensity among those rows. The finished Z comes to 32.6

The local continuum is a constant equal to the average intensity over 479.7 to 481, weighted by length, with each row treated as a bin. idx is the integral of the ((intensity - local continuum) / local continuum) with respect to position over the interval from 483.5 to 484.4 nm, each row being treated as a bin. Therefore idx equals -0.06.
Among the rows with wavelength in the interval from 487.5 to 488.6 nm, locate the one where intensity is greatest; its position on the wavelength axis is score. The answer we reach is 488.051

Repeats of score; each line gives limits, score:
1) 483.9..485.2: 484.468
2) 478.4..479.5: 479.143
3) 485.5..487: 486.928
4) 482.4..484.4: 483.576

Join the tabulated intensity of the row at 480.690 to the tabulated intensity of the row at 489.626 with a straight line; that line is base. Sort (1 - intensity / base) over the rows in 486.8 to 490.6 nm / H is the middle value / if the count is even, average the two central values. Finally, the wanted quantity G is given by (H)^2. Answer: 0.0089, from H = 0.09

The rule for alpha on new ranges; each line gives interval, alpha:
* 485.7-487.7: 39.42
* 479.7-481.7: 45.4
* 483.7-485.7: 42.02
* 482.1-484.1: 44.97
